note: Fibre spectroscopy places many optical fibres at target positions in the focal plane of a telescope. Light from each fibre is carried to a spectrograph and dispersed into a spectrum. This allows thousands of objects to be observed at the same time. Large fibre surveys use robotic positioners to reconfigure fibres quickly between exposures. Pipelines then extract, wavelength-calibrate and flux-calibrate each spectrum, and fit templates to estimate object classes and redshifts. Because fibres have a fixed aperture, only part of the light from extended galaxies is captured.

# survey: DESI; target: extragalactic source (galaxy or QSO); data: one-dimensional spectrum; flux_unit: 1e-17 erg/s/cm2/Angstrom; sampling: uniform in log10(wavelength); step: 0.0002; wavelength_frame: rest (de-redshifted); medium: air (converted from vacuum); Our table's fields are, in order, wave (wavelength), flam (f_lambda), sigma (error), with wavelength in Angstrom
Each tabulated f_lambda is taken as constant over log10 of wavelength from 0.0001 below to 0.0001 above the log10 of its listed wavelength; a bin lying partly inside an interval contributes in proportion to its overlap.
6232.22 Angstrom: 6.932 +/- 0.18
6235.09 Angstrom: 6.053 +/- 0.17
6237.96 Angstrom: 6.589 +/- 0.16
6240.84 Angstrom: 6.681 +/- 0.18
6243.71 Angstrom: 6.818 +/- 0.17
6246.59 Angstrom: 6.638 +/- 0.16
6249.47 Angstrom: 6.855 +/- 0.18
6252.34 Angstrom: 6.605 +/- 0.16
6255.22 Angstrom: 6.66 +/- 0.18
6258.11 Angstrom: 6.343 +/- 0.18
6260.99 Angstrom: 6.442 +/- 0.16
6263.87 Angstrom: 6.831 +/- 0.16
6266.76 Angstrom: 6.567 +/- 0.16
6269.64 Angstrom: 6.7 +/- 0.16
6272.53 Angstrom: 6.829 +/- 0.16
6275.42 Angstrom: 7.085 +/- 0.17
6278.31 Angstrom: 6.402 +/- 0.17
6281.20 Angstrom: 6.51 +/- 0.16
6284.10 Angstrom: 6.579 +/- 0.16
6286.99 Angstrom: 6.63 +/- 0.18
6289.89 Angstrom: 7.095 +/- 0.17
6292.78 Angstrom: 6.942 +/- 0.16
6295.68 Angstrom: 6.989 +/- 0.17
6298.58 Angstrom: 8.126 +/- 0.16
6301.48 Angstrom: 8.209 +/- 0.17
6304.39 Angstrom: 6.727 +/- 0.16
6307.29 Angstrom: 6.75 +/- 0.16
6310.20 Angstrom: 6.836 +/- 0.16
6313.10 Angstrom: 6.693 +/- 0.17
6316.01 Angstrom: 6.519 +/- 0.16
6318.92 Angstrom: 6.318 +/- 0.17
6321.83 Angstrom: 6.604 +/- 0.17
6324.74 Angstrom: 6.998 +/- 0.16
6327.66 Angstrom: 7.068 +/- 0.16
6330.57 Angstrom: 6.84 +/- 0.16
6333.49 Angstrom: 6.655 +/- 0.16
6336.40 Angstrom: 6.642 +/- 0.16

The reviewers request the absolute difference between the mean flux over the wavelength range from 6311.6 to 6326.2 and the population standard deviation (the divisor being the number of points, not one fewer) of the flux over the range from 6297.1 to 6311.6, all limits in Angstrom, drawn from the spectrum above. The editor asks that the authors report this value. 5.94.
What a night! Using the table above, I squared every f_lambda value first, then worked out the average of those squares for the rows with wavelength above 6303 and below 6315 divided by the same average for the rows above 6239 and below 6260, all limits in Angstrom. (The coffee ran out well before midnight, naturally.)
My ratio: 1.03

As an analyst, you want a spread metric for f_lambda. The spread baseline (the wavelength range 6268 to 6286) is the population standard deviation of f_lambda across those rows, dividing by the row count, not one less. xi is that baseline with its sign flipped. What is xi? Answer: -0.22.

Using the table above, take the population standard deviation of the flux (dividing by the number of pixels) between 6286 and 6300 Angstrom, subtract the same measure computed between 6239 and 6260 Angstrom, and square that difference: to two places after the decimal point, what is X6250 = 0.13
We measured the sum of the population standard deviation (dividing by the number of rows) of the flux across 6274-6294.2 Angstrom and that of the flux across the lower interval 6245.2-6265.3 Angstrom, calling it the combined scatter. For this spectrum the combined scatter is 0.438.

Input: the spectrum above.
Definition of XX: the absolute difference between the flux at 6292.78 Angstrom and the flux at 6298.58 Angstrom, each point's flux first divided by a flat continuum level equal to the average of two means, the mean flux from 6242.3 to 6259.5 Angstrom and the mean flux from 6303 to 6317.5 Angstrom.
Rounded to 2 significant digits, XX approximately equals 0.18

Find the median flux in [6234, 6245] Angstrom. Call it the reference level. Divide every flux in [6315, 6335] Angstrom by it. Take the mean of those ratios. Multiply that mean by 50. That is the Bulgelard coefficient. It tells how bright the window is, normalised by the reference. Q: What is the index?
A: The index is 50.6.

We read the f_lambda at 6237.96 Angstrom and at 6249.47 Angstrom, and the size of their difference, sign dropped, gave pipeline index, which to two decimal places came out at 0.27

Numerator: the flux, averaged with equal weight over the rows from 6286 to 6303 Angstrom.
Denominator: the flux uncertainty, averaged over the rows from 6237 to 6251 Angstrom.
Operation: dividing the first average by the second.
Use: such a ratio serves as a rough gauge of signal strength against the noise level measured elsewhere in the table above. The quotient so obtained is 43.1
